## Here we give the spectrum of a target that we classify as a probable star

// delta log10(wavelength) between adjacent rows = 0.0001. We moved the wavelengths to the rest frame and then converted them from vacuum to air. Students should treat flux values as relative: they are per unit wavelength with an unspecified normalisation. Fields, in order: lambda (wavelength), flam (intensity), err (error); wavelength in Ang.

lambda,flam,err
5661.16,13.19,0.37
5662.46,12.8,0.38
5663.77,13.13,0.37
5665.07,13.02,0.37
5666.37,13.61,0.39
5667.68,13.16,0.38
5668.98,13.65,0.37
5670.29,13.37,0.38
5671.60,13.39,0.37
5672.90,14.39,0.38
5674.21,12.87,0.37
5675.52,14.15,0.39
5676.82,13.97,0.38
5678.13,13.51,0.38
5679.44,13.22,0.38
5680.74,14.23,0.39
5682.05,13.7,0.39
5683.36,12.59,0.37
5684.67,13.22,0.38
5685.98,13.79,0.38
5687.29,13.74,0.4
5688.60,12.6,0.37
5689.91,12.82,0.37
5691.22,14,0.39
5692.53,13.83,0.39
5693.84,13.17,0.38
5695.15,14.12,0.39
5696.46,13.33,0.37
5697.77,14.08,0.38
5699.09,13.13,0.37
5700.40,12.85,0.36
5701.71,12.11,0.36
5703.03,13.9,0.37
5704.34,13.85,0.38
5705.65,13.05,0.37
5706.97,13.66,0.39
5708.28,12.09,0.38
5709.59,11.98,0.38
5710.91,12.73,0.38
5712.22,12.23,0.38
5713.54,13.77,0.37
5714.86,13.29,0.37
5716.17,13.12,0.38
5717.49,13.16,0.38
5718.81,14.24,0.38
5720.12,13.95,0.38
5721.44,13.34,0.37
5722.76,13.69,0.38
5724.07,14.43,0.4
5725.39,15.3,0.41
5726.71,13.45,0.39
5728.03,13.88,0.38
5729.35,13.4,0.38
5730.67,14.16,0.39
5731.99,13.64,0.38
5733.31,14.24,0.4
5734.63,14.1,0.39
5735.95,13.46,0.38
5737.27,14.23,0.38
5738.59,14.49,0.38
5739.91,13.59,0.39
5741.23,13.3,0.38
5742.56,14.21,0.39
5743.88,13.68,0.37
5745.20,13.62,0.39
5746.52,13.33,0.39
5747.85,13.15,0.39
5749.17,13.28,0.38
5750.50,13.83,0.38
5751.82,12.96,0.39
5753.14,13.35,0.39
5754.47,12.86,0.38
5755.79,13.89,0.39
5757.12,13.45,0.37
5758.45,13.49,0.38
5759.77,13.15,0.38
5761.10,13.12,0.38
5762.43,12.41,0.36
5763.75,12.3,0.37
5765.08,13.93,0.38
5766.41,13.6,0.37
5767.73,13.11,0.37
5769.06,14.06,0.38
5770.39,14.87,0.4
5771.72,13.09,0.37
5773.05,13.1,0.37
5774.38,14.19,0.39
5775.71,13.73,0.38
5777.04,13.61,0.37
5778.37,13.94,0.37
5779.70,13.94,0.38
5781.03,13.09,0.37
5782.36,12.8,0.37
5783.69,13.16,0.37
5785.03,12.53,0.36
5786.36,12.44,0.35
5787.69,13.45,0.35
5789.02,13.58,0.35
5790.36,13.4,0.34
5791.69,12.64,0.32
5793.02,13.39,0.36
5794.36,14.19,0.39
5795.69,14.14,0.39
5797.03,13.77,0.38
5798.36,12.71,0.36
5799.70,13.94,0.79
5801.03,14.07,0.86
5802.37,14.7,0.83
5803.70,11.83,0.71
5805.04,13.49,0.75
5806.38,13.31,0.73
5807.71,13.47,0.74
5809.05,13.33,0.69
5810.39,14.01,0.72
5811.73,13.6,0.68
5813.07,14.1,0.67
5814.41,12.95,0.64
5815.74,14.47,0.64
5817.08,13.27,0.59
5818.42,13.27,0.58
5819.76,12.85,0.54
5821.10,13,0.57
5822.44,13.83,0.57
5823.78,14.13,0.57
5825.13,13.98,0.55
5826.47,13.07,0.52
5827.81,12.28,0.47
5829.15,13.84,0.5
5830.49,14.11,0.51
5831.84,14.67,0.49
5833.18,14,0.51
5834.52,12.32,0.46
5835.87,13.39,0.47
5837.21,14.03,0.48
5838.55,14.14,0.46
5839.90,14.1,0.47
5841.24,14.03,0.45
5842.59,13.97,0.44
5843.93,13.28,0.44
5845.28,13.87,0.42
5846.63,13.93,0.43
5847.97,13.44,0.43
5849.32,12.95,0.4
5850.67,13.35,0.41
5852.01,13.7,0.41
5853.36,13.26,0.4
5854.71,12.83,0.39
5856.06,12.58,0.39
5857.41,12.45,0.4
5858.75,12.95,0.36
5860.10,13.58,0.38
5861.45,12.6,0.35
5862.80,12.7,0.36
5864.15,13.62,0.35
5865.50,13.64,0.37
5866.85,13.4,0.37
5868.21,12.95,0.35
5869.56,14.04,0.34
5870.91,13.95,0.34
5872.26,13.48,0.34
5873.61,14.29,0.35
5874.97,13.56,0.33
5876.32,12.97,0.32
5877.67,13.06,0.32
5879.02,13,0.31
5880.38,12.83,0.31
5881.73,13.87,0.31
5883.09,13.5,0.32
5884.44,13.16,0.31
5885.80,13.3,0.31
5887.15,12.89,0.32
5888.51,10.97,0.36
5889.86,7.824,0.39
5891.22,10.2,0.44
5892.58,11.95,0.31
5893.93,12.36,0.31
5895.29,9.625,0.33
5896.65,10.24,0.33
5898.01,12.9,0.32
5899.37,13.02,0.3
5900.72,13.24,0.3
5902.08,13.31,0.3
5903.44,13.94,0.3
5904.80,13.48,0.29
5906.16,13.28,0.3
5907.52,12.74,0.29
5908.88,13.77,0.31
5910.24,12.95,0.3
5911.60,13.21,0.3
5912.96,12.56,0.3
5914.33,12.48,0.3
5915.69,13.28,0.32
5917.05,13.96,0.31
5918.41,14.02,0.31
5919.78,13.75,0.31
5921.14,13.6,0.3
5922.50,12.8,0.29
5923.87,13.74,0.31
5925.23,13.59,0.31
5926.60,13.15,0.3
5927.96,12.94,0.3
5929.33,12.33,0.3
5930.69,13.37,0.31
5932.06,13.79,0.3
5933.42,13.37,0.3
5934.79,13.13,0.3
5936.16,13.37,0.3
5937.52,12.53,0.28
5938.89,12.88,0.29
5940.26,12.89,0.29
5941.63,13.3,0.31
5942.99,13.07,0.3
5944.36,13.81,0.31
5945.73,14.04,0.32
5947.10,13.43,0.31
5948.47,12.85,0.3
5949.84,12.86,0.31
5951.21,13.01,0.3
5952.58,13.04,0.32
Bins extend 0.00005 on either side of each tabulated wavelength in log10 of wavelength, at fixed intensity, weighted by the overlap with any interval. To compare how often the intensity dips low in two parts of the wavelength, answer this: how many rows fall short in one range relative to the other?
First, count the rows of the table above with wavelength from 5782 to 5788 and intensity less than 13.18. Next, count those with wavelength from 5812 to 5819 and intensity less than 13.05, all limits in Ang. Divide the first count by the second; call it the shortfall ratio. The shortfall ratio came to 4.0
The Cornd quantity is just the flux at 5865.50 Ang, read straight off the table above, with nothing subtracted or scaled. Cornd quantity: 13.64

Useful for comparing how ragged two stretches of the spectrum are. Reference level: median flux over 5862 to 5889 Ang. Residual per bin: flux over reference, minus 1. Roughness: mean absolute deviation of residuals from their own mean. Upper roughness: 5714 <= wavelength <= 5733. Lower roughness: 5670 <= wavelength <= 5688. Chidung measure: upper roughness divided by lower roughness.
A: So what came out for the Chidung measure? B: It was 1.1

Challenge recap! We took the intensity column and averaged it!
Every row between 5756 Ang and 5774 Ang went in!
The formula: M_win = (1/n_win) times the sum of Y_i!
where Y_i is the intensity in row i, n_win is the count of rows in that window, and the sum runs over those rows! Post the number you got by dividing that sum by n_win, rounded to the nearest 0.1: 13.4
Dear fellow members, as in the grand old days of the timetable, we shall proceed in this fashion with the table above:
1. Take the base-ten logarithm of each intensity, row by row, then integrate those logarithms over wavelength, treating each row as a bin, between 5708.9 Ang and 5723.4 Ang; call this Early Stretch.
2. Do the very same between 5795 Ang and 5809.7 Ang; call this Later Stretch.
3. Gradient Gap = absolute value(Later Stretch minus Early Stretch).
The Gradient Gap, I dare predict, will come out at 0.38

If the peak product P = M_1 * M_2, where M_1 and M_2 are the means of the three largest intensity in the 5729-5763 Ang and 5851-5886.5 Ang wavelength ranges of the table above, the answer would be 202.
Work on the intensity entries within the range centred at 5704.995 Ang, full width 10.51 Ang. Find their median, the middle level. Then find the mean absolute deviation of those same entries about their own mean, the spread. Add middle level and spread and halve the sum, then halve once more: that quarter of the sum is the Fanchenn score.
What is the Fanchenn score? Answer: 3.41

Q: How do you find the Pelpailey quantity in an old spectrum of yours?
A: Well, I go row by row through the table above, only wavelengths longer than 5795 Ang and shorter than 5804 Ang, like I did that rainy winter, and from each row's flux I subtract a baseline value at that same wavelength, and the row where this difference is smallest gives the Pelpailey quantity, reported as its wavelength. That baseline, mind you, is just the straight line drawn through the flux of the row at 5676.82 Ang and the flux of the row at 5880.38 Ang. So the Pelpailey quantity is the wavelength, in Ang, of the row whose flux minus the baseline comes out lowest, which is 5803.70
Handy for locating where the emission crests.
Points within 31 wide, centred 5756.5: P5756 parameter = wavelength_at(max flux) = 5770.39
